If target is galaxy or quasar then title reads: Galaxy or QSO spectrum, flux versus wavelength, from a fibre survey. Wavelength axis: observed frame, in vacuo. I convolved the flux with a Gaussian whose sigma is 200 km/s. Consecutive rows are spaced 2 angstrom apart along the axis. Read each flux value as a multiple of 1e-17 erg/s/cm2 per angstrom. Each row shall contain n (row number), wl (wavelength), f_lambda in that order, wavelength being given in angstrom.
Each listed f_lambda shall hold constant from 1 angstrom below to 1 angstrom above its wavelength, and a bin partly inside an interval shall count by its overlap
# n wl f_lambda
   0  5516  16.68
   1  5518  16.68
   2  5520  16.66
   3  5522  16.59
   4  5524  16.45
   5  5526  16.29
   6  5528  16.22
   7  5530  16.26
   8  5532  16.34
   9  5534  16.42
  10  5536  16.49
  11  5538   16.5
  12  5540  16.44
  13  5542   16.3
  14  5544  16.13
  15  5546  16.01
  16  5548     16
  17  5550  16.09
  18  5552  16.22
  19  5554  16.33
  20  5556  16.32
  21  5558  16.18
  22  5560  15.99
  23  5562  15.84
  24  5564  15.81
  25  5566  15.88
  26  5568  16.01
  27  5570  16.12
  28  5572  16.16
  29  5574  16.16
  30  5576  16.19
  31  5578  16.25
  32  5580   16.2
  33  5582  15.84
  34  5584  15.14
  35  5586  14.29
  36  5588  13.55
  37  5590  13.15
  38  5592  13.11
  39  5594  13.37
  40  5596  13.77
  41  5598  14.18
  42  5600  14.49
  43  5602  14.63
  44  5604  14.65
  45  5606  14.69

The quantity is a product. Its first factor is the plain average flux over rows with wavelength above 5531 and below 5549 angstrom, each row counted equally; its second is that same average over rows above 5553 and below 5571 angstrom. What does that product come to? 262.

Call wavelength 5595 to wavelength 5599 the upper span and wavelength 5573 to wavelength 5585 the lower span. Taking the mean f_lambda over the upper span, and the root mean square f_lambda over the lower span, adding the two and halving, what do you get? 15.0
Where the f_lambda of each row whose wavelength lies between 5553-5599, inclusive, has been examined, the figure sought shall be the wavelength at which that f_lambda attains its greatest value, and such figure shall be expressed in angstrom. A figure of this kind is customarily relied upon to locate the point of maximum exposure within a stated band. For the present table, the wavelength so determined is 5554 angstrom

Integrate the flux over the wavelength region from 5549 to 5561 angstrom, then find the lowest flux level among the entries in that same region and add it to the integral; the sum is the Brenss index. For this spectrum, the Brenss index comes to 210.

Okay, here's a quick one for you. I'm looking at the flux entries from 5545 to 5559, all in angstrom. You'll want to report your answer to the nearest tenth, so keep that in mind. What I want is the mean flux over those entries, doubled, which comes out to 32.3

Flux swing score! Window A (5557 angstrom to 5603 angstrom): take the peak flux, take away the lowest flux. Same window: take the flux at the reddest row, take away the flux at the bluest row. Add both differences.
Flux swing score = 1.6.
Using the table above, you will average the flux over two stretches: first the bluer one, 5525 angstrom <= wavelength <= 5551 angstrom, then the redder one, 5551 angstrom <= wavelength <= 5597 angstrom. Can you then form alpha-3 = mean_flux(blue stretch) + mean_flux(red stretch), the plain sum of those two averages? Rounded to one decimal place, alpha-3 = 31.7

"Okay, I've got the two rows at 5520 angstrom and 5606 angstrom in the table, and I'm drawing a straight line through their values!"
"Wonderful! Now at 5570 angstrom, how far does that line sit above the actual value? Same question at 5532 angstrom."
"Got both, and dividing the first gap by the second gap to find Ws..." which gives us -13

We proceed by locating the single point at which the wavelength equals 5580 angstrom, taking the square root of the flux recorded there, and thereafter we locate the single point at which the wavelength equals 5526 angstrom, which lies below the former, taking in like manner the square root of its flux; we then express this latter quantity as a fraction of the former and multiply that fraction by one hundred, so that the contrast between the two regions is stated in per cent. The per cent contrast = 100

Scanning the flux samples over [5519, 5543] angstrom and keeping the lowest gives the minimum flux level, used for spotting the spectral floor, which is 16.22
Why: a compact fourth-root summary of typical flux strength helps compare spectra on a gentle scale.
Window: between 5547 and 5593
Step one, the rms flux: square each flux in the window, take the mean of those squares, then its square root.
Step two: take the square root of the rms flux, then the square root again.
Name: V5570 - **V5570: 1.99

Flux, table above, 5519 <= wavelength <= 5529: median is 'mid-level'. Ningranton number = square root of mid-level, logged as 4.06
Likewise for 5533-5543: 4.05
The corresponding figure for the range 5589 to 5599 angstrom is 3.66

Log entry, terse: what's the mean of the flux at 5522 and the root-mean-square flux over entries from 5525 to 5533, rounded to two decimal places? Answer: 16.43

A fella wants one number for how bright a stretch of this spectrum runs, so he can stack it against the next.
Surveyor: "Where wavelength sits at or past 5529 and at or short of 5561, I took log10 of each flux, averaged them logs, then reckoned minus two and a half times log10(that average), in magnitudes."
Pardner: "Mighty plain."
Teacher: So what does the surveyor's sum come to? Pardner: -0.208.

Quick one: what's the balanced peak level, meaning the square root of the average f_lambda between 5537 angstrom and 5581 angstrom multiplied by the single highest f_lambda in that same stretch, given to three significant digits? 16.3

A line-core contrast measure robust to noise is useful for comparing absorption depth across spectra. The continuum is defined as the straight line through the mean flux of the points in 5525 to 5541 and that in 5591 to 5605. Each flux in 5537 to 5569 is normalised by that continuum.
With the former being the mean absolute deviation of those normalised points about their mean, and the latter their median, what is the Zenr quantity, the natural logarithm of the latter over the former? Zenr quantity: 4.3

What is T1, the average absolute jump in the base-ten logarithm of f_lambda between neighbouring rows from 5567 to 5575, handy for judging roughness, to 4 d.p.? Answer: 0.0014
